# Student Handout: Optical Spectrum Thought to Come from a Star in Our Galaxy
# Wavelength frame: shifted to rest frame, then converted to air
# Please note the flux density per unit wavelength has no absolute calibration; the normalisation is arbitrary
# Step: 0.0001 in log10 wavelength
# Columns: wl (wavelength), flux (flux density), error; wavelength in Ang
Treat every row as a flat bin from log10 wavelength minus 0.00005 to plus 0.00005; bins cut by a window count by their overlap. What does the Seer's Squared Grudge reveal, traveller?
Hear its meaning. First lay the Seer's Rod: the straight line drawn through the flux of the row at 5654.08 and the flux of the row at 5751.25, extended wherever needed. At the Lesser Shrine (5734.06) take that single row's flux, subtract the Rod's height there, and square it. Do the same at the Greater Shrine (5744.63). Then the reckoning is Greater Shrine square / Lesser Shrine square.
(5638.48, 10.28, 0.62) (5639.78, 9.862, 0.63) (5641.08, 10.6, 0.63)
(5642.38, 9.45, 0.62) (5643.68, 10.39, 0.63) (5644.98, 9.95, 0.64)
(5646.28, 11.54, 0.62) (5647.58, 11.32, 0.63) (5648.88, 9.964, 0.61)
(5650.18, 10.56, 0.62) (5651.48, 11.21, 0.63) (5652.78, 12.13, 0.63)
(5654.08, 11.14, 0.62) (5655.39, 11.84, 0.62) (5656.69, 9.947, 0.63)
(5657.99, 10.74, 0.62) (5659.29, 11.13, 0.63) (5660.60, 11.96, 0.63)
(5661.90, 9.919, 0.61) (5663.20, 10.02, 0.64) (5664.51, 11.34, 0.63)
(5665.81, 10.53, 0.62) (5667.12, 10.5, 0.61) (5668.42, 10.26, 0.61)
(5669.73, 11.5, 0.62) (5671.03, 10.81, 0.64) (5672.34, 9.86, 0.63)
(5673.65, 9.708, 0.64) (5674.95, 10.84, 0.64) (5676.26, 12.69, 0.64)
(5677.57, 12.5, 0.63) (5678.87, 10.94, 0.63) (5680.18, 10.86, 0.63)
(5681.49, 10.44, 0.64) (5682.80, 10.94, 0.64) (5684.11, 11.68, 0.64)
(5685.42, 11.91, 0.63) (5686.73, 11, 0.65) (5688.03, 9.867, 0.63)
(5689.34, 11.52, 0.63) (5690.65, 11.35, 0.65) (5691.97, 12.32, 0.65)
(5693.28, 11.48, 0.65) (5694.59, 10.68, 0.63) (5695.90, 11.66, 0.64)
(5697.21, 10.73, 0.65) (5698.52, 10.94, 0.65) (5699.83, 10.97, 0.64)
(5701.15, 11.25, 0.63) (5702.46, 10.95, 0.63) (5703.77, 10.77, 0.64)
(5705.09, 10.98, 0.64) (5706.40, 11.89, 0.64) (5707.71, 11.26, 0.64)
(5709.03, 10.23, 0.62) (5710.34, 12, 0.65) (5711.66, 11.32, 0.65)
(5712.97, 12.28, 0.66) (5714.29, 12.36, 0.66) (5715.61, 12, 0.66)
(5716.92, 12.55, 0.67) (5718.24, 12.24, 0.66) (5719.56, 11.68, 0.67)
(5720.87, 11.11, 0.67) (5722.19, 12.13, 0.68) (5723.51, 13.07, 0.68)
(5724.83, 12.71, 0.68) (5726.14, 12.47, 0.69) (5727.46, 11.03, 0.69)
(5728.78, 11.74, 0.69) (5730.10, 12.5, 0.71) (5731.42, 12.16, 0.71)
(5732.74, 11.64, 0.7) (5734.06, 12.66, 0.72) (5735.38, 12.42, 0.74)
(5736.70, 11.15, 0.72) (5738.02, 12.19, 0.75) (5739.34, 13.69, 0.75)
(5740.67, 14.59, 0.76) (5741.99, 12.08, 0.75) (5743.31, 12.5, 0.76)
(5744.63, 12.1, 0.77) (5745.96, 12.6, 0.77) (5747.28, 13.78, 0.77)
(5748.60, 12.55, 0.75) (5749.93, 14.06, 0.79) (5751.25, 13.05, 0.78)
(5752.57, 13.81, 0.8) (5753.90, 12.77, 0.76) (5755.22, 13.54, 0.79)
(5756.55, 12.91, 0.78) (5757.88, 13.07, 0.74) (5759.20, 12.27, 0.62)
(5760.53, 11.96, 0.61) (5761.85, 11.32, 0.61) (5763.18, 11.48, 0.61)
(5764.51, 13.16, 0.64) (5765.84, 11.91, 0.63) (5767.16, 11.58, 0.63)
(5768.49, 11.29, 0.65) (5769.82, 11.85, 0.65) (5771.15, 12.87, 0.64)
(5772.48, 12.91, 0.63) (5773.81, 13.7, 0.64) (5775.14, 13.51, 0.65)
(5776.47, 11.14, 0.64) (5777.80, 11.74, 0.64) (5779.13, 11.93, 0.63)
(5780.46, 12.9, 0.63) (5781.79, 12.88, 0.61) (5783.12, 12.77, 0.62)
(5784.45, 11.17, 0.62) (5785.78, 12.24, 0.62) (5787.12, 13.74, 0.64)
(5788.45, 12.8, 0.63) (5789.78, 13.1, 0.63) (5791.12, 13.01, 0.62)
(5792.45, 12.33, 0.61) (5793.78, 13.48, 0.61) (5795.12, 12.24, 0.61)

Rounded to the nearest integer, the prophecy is 248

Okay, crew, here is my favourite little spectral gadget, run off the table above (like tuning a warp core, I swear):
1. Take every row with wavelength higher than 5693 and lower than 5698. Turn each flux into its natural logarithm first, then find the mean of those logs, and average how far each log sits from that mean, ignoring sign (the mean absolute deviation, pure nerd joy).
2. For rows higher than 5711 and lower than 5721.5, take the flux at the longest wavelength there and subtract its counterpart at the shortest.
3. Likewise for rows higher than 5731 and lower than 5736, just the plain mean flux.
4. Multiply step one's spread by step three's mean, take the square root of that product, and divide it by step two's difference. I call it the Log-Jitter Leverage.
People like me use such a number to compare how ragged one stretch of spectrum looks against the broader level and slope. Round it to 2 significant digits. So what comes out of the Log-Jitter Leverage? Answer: -3.3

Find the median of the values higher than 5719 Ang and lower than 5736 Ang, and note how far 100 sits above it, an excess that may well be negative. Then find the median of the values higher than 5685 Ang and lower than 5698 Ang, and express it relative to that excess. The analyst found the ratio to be 0.130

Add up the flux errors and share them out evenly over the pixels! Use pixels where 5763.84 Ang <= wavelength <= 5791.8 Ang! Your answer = 0.633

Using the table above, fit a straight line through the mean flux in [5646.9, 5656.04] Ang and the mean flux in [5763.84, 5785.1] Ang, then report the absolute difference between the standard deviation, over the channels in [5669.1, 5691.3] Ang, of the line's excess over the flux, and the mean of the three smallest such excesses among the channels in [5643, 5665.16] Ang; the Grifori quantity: 1.6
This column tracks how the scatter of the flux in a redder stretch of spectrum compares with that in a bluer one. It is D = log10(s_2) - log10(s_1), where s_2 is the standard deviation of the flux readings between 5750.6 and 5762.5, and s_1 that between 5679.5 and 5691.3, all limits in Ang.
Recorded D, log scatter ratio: 0.09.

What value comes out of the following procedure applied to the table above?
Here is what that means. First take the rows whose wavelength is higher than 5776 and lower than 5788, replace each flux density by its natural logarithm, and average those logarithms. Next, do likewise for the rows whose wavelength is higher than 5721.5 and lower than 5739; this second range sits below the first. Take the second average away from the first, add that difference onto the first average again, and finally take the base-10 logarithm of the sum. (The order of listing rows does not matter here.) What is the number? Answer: 0.401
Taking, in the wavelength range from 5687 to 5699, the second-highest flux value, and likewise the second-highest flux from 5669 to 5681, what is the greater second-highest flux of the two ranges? 12.5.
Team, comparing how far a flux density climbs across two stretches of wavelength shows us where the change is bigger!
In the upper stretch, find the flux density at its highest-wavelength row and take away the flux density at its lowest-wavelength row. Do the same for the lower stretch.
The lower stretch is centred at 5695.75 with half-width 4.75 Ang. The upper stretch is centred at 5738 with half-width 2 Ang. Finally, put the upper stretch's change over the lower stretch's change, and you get -1.9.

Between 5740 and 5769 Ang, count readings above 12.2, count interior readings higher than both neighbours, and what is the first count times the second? 98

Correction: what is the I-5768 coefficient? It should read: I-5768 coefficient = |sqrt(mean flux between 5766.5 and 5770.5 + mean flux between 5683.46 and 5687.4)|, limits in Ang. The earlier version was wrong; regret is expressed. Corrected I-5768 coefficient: 4.81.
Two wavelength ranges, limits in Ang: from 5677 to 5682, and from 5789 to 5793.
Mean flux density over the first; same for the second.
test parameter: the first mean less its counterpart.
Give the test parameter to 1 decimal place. -1.6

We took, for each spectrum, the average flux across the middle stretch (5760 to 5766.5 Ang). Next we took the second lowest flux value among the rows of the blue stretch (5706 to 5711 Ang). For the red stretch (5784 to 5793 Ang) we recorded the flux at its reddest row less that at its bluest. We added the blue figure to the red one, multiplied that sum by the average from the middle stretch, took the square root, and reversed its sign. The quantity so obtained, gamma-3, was -12.19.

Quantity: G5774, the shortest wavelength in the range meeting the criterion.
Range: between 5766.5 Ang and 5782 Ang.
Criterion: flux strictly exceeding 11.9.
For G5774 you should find 5771.15 Ang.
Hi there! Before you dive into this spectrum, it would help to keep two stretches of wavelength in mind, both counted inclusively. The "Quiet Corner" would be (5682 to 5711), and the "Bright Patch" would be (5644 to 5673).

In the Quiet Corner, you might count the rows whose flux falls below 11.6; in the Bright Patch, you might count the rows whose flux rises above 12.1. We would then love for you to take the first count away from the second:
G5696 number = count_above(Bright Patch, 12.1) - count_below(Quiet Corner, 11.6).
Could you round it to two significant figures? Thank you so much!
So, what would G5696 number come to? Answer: -15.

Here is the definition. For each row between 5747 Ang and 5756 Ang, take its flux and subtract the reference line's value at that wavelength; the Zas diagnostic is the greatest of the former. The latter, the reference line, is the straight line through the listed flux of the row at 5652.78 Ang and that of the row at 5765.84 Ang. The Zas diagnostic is 2.1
